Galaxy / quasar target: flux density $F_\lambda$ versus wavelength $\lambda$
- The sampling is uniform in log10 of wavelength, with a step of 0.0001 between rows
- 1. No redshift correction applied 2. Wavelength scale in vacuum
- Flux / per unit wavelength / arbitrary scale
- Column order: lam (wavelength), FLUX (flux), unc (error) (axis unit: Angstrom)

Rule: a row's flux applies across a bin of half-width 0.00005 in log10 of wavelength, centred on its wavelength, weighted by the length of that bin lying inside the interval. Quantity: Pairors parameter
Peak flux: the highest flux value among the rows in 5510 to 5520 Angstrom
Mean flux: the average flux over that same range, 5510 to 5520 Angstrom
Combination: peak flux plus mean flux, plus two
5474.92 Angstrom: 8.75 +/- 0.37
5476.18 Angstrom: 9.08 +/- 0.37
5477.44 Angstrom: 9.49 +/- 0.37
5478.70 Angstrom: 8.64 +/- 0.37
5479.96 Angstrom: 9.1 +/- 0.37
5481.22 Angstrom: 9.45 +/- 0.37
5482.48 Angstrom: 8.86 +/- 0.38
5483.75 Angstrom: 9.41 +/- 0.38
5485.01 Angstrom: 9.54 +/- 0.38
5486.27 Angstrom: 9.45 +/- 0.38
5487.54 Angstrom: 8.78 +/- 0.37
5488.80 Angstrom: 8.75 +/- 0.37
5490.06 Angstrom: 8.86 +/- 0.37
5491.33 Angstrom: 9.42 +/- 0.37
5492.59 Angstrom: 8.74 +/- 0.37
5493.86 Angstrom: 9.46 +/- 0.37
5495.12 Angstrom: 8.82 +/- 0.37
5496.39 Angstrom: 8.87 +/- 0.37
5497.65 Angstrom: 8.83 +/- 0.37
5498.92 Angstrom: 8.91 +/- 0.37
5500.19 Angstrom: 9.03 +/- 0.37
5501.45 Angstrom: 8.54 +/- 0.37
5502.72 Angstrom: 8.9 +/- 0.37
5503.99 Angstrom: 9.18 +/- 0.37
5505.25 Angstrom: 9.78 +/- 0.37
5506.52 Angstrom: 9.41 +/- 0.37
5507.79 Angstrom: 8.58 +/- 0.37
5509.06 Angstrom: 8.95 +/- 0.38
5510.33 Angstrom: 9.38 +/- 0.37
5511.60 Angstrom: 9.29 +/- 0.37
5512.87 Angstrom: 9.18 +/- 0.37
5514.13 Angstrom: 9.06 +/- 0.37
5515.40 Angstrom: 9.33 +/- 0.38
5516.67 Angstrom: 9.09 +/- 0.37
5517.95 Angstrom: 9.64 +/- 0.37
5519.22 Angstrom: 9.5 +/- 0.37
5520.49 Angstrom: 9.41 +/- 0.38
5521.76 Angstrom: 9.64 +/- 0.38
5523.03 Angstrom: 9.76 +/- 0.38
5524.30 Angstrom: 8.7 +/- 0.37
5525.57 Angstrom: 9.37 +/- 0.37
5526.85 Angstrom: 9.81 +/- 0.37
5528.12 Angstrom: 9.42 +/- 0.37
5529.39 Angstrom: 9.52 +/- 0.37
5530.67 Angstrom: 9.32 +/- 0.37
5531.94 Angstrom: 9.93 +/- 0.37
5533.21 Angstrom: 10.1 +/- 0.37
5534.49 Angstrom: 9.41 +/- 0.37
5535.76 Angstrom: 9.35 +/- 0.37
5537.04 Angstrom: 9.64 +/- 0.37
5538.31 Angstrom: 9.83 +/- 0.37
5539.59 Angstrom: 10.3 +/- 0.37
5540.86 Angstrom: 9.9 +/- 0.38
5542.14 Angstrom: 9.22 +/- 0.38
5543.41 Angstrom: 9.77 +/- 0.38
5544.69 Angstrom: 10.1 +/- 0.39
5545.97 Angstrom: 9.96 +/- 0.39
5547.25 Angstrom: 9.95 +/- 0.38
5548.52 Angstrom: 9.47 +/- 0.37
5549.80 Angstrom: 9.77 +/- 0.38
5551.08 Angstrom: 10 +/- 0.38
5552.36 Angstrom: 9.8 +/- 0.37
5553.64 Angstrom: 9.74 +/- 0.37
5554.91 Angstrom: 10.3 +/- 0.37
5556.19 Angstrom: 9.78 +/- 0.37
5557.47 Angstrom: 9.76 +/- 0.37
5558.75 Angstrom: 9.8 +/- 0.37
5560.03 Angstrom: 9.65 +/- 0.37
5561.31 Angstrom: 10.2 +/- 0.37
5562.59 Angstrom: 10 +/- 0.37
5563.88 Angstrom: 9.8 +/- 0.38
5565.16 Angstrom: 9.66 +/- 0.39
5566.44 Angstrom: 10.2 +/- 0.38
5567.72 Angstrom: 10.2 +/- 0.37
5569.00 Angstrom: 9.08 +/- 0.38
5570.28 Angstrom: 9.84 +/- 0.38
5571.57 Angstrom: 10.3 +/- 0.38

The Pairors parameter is 20.9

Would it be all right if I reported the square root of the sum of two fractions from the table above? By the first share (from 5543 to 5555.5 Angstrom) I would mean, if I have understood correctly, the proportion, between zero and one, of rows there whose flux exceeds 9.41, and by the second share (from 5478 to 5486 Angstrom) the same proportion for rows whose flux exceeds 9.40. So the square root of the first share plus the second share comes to 1.22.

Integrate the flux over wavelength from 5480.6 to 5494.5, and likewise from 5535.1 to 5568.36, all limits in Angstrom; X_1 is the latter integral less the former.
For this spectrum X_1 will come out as 200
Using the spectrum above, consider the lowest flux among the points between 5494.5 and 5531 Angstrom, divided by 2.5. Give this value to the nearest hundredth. 3.42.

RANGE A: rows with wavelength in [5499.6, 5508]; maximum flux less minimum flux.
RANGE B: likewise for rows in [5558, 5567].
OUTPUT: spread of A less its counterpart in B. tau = 0.69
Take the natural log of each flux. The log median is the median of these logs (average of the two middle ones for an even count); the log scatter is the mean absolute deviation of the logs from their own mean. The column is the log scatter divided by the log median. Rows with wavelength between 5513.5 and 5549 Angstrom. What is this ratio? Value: 0.013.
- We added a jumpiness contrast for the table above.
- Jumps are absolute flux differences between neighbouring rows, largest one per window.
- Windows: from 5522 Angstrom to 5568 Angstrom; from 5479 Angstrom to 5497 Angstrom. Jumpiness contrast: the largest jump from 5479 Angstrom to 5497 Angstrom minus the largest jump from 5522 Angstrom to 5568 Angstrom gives -0.34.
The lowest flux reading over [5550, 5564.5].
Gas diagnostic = 9.65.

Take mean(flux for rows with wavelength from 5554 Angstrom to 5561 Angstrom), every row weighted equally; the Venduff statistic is 9.9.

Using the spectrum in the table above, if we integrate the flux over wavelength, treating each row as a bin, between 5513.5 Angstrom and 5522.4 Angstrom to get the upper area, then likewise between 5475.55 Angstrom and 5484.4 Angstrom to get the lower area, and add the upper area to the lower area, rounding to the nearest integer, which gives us 164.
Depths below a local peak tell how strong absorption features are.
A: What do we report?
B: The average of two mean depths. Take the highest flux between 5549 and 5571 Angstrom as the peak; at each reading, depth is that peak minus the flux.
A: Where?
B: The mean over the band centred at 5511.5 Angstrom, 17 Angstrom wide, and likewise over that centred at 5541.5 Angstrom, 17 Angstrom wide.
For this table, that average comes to 0.79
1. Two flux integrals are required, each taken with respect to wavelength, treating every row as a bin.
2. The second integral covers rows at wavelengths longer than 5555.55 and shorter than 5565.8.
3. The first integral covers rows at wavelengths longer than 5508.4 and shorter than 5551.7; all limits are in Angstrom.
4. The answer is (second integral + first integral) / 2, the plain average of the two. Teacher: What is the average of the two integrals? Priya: 257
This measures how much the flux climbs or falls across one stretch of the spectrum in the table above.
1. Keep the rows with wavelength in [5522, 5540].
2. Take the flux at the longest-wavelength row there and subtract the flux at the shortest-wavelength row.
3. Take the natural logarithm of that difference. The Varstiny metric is -0.62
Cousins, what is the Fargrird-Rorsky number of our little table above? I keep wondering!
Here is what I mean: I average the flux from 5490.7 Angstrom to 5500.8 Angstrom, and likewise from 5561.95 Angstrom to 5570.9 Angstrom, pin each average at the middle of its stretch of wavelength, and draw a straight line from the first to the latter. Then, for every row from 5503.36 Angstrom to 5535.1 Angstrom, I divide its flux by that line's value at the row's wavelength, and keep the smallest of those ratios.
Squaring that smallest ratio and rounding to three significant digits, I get 0.868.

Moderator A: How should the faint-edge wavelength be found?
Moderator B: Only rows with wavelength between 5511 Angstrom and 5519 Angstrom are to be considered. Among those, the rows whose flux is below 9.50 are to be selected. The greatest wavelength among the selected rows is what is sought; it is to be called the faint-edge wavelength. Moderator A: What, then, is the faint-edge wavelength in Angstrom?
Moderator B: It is 5516.67 Angstrom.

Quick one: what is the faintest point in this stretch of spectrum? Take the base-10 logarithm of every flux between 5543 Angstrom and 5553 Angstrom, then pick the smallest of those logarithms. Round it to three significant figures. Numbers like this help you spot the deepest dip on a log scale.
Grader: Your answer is 0.976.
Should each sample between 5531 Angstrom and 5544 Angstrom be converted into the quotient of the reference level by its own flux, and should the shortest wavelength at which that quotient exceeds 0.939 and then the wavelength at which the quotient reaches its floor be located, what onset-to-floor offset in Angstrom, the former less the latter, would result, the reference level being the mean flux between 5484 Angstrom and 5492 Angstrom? -5.1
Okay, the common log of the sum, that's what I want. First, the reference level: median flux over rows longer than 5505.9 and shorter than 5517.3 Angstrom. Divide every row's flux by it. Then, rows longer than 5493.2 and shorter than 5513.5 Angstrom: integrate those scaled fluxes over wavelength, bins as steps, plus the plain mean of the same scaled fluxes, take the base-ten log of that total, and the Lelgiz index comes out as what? 1.323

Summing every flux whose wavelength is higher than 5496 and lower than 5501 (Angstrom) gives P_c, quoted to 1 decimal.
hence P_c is 35.6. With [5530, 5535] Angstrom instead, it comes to 38.8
